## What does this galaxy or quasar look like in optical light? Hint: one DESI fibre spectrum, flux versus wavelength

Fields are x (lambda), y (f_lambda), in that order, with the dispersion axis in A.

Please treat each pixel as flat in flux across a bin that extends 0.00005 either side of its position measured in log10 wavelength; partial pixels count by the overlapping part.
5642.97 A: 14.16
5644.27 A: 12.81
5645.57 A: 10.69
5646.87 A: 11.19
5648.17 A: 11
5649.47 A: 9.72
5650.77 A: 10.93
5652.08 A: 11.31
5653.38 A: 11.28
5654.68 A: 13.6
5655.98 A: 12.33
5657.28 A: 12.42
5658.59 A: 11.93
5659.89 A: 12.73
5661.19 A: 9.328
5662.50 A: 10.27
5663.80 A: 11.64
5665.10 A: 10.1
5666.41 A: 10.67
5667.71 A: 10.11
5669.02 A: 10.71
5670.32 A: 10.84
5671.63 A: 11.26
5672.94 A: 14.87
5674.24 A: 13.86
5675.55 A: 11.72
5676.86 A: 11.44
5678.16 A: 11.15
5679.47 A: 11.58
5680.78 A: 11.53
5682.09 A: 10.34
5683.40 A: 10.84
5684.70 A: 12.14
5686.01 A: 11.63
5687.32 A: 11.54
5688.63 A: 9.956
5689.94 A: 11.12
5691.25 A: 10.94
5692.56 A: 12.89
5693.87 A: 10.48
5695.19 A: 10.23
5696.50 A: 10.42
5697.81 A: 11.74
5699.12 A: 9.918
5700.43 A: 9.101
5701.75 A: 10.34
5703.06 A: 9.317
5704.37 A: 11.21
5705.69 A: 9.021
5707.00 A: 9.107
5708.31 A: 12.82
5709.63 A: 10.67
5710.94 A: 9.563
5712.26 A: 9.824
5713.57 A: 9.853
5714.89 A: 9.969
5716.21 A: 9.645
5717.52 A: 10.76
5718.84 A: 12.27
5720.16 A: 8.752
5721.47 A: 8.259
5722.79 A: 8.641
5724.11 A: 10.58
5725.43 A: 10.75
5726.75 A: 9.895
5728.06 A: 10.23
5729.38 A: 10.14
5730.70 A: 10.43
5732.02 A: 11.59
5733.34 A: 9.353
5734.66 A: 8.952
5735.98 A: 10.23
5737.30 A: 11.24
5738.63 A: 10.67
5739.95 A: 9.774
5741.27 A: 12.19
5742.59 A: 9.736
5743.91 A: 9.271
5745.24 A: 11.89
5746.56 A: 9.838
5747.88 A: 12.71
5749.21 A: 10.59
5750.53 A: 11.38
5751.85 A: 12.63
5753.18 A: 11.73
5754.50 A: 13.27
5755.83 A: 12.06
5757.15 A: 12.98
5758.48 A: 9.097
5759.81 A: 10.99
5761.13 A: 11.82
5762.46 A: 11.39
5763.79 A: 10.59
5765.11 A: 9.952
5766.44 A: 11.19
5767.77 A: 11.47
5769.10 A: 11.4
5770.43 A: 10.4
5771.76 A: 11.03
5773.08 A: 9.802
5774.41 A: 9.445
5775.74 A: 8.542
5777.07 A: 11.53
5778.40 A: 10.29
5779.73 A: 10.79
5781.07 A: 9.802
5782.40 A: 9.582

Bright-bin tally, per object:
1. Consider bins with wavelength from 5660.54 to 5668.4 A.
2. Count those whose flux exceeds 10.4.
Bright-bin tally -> 2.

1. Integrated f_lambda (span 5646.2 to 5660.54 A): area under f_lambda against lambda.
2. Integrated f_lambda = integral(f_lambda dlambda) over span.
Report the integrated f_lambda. 167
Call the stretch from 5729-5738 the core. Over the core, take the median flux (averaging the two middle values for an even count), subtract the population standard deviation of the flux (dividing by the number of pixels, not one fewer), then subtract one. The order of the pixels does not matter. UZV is 8.4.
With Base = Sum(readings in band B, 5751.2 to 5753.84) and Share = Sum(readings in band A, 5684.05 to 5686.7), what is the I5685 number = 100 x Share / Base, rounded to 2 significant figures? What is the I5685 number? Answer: 98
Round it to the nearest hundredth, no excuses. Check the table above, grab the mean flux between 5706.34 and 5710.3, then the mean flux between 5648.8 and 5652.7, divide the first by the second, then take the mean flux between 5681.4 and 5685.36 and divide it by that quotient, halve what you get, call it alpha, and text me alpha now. 5.44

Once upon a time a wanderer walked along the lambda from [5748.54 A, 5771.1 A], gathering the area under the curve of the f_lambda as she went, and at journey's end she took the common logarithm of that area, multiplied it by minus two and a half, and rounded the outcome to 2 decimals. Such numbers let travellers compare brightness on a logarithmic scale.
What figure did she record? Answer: -6.02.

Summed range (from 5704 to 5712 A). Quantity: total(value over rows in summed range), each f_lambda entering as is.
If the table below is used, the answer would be 62.4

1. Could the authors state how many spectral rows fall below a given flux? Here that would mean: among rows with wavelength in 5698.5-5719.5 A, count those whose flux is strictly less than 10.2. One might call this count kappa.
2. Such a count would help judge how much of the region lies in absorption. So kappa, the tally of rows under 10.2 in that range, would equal 10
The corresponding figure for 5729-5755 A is 7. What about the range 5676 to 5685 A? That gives 0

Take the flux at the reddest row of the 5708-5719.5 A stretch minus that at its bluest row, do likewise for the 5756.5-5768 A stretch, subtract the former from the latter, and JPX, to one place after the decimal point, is -1.0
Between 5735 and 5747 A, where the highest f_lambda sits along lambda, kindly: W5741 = 5741.27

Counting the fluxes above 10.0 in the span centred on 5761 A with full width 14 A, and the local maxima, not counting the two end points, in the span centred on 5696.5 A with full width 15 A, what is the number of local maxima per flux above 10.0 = 0.33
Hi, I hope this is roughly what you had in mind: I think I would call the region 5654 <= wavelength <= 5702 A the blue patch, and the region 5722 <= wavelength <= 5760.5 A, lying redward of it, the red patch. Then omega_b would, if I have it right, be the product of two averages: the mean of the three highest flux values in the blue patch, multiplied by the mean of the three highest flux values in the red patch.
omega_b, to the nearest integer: 183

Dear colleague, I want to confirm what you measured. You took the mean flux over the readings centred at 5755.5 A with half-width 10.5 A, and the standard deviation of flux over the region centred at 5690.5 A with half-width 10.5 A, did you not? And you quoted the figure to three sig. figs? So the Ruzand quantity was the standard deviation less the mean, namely -10.5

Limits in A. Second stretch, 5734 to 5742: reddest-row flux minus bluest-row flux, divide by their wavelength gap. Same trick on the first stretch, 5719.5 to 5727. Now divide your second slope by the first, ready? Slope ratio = 2.8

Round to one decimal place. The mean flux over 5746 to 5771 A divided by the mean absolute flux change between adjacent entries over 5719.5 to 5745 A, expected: 11.7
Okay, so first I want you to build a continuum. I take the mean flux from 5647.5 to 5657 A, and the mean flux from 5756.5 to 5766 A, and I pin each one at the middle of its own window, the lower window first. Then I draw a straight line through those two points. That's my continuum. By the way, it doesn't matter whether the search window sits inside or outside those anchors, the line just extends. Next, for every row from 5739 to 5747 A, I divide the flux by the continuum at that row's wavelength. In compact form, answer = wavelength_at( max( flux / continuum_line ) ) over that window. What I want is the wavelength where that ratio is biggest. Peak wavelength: 5741.27 A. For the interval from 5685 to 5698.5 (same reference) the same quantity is 5692.56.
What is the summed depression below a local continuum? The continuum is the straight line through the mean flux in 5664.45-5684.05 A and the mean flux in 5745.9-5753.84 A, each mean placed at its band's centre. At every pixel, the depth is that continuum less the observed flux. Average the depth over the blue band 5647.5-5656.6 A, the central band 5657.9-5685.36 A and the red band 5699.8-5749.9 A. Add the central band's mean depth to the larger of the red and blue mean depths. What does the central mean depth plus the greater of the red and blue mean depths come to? 1.2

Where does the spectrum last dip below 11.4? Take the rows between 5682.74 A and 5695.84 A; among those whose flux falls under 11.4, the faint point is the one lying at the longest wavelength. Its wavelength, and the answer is 5695.19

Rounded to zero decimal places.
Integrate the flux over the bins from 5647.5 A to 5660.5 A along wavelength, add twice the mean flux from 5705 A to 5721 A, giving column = 173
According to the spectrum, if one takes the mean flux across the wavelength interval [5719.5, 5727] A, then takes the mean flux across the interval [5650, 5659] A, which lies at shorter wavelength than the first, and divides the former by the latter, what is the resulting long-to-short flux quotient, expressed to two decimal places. 0.79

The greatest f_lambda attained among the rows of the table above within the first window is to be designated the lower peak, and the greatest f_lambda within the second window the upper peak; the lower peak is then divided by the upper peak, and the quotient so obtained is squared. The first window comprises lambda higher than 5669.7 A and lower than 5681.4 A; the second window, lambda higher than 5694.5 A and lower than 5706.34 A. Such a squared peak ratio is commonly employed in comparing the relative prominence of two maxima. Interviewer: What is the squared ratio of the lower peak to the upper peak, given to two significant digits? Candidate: 1.6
